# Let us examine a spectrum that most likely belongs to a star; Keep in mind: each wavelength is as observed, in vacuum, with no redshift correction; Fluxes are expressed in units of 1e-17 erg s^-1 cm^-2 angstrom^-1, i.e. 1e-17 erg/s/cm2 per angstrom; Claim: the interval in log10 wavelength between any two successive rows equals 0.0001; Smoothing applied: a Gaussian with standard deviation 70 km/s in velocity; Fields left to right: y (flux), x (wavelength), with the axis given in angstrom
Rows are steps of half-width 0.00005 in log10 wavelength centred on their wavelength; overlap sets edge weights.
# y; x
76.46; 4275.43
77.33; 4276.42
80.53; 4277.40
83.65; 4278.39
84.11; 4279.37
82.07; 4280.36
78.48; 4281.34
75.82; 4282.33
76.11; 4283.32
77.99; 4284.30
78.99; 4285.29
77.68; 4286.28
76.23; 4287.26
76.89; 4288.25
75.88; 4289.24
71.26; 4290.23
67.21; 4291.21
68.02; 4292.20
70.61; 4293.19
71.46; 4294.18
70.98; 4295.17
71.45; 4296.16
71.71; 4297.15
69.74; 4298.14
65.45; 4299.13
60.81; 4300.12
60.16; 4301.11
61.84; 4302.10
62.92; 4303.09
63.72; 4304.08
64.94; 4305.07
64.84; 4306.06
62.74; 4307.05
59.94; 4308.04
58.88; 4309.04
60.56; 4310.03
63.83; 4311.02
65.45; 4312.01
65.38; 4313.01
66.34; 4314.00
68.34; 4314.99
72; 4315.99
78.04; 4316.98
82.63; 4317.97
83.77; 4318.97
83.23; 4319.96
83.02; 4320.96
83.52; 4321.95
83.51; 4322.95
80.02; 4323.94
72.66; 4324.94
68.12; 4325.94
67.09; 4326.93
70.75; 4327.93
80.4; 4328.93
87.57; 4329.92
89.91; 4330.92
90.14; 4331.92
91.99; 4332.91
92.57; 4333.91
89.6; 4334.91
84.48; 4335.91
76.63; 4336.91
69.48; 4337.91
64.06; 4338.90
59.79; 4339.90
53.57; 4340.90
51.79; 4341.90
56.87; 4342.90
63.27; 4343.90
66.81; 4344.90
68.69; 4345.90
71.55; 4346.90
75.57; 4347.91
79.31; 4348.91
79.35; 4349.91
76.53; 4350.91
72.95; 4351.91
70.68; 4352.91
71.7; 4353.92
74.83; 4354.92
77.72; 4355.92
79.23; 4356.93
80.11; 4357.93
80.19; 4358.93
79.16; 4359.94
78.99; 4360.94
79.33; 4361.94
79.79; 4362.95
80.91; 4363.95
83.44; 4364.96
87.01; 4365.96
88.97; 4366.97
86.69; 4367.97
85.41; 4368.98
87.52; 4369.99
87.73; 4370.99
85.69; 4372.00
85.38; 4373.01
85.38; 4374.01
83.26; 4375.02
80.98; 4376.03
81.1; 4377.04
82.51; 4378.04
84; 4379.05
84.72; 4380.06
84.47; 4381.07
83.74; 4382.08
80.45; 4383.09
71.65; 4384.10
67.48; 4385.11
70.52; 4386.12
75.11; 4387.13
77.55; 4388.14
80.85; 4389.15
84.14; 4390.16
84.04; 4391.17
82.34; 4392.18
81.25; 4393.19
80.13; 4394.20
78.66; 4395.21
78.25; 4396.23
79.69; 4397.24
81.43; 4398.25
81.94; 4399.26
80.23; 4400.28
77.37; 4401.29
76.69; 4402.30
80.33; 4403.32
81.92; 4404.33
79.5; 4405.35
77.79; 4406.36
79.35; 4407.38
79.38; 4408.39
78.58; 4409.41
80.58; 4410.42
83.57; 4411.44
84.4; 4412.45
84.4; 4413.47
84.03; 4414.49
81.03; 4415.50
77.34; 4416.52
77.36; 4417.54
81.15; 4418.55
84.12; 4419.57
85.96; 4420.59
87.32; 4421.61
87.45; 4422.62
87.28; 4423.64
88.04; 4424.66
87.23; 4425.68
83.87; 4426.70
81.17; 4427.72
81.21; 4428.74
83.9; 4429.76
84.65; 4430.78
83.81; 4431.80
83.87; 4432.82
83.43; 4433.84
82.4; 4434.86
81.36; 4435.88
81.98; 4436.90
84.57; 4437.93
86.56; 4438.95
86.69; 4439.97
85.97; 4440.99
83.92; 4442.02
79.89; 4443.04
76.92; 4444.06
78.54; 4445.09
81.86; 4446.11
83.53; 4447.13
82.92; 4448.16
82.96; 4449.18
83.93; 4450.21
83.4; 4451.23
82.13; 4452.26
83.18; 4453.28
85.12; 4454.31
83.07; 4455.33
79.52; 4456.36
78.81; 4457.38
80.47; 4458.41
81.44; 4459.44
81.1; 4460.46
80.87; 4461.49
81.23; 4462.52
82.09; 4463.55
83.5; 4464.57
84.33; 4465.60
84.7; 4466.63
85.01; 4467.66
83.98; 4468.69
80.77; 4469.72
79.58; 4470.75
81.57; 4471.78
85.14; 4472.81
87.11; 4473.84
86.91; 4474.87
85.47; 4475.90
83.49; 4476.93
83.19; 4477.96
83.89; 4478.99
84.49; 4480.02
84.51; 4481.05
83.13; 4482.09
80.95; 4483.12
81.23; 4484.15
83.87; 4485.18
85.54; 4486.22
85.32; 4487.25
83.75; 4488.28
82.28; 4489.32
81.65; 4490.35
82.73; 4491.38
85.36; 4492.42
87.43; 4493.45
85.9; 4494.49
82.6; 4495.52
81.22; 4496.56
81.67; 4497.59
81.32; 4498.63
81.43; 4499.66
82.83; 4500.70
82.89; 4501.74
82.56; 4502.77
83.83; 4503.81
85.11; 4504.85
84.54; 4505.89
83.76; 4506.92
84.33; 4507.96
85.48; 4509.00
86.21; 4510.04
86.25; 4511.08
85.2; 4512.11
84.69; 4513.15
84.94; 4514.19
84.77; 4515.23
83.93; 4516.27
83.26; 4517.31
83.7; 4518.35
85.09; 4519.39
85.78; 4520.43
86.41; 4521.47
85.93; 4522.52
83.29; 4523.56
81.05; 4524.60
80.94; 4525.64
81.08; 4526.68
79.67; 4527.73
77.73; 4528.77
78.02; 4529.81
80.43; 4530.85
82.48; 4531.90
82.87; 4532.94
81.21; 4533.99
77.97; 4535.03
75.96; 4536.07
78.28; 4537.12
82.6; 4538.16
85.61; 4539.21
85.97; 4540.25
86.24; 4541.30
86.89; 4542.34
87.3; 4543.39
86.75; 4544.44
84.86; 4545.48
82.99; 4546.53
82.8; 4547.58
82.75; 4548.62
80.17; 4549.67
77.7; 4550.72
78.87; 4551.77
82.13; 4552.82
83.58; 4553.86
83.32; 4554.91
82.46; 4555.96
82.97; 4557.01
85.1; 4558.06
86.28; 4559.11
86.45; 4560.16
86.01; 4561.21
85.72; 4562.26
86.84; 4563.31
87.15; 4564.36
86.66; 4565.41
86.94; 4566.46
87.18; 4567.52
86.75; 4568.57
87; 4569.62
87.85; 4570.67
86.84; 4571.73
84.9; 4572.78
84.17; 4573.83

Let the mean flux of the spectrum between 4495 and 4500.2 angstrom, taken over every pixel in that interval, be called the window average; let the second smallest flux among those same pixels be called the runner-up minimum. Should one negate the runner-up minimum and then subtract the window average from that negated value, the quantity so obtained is -163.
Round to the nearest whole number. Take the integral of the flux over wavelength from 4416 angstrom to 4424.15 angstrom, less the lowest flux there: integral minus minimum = 603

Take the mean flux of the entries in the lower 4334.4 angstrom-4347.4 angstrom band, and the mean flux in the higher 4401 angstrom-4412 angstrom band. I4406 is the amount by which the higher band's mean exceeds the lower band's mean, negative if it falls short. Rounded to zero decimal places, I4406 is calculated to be 12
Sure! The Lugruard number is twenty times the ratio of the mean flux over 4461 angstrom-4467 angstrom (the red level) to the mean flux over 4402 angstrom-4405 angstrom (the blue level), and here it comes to 20.8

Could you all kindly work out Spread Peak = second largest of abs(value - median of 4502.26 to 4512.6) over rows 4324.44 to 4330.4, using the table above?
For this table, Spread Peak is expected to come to 17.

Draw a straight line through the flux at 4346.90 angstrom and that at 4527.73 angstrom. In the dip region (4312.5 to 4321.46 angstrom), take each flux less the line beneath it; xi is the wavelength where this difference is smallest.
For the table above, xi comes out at 4313.01 angstrom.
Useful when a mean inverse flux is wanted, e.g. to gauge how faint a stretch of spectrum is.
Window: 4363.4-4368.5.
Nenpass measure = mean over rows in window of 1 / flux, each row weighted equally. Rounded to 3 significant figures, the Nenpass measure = 0.0117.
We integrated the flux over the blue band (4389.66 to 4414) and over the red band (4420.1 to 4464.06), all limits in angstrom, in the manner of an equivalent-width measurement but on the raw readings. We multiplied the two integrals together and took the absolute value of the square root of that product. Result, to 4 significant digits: 2679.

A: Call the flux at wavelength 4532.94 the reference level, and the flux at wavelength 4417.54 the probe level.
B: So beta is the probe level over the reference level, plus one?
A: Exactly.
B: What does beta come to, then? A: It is 1.93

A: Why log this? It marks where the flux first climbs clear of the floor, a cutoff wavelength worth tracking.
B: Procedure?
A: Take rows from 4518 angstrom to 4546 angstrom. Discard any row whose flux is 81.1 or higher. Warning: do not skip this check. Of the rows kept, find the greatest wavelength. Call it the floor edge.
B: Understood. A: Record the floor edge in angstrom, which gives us 4537.12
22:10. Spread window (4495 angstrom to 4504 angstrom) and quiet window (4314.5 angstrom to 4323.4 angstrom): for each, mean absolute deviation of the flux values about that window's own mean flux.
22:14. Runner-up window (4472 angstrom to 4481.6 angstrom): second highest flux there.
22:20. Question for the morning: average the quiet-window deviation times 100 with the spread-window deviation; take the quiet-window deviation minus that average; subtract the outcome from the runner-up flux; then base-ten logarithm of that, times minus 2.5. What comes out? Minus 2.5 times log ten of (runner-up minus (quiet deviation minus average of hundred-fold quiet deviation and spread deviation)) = -6.2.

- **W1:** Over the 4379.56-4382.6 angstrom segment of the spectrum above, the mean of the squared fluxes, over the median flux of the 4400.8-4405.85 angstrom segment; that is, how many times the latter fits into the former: 89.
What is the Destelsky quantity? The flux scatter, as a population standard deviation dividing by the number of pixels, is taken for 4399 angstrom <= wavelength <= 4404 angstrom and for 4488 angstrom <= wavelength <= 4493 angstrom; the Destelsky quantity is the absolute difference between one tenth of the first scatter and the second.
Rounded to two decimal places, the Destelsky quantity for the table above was 1.10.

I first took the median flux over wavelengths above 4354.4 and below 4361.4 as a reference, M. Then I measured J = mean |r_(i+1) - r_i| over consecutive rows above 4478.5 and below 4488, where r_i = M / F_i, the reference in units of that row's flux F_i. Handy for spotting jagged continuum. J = 0.013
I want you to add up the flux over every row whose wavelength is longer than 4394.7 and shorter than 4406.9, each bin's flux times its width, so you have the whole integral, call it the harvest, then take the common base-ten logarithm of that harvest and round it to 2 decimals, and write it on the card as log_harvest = 2.99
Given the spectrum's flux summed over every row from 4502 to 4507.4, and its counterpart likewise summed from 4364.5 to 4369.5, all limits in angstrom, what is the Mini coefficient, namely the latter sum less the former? 12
